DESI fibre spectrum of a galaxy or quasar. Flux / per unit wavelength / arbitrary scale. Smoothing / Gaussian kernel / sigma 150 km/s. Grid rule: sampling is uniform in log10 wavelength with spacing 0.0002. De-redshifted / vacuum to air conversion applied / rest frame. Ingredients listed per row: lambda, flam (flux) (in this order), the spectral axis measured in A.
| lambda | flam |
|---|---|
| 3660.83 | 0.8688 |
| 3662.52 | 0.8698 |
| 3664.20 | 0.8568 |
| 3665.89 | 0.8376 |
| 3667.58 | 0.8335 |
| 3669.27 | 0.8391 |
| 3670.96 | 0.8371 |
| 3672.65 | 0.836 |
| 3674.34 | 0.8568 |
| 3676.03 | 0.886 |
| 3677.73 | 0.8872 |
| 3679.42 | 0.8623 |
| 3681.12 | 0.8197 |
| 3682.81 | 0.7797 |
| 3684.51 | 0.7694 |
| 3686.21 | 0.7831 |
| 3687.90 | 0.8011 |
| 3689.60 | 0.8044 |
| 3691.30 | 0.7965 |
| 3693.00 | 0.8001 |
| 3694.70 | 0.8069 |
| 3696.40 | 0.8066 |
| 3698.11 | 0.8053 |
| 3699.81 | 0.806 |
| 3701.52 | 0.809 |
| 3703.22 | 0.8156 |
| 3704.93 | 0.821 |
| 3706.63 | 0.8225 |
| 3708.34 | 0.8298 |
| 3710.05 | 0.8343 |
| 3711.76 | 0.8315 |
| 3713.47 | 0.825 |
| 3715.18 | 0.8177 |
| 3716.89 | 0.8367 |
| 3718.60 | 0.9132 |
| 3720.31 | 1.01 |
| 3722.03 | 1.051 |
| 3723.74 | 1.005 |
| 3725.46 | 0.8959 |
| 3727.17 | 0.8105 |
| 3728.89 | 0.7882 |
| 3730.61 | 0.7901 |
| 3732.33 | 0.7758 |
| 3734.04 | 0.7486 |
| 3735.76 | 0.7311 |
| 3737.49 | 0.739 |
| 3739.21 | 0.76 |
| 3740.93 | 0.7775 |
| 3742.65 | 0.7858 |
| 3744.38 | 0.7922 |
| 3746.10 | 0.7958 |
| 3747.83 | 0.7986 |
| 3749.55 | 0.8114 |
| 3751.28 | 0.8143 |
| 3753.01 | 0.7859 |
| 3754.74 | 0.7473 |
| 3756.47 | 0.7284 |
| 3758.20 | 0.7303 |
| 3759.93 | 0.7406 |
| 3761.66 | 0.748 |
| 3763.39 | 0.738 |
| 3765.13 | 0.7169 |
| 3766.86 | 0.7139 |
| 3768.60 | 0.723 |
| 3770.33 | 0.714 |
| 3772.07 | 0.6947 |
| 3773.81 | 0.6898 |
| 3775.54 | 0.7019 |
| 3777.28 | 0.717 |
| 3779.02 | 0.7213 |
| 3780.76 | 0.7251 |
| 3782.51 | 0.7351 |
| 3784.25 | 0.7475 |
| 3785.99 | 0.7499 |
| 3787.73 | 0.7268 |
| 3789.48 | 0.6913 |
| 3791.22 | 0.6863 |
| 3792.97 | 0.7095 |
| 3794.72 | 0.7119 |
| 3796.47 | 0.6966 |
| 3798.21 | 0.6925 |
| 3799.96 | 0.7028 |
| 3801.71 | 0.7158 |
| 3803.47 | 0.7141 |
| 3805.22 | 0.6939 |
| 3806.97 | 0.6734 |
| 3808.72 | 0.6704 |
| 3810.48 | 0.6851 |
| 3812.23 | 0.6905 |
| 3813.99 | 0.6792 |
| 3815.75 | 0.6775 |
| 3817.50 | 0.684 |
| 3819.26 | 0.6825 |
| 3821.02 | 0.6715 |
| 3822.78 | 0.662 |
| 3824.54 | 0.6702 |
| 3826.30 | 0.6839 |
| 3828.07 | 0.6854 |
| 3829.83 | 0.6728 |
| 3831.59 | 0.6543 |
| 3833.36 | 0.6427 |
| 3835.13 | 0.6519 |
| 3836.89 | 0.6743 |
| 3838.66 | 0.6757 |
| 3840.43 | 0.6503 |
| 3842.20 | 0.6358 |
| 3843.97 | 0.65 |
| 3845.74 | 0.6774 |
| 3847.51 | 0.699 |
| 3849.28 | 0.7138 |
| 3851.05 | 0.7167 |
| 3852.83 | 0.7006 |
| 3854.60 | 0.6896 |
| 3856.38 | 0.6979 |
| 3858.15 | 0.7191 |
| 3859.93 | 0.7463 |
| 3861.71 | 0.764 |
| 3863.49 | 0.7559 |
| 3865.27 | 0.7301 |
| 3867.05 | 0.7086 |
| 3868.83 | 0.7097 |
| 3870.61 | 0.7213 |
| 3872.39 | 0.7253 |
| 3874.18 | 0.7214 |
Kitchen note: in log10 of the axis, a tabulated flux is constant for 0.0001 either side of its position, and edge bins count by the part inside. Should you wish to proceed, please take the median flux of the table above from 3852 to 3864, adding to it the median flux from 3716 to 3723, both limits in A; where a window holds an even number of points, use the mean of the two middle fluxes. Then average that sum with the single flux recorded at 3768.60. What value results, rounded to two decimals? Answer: 1.20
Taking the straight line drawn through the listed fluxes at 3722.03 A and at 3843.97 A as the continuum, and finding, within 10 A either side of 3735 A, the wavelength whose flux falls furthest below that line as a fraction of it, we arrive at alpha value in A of 3735.76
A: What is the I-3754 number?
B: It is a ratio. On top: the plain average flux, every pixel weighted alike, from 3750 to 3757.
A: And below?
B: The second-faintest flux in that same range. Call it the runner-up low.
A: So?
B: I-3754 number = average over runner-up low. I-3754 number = 1.03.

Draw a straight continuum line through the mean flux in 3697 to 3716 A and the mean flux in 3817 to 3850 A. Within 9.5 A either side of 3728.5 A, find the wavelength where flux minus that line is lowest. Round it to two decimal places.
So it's 3735.76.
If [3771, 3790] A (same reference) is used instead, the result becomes 3773.81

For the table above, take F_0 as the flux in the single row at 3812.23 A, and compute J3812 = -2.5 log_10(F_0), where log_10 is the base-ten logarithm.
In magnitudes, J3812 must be 0.40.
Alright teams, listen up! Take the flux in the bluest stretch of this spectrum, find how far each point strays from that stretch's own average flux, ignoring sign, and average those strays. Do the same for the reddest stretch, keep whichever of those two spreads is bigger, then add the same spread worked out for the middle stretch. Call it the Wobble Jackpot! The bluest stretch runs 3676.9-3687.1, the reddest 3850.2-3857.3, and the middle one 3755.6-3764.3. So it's 0.046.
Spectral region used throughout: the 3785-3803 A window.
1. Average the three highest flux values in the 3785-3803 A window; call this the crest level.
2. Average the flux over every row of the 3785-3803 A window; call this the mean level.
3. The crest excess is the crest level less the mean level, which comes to 0.022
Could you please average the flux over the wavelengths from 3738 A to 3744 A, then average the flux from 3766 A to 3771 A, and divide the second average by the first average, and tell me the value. 0.93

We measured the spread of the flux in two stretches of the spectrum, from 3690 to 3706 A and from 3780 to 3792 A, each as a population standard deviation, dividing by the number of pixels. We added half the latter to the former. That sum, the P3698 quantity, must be 0.019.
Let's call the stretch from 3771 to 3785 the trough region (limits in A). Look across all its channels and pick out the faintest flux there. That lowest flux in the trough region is 0.6898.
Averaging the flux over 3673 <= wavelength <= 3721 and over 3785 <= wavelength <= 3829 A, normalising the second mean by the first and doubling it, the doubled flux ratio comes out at 1.67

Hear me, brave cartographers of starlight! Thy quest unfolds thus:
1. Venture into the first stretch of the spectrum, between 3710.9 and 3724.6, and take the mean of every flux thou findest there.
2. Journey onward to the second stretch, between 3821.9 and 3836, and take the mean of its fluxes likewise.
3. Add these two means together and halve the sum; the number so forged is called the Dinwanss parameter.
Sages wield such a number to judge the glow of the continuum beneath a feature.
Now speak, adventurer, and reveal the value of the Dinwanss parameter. 0.79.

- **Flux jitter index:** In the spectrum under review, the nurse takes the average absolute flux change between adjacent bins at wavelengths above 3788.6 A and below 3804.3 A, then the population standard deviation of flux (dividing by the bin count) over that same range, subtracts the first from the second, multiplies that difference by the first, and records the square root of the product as 0.003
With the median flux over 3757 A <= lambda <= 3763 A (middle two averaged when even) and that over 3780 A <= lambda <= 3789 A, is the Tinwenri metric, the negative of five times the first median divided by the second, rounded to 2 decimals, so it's -5.04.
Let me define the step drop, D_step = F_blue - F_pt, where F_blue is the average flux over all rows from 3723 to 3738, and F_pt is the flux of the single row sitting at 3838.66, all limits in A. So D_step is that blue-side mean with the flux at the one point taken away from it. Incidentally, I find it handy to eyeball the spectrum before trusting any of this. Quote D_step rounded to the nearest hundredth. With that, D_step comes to 0.13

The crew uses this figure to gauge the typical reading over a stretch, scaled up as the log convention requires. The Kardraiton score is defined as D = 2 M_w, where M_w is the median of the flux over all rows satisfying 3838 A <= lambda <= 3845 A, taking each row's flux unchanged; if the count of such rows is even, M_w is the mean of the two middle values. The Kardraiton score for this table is 1.30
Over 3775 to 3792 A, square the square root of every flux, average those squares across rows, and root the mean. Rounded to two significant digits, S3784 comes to 0.85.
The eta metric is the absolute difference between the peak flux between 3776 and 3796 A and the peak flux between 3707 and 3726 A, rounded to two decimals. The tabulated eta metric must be 0.30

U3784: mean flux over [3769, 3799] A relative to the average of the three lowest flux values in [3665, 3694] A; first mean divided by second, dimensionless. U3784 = 0.92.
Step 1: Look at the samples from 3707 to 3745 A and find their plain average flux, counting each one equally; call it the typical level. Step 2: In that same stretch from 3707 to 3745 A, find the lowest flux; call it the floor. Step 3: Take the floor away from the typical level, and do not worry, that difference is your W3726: 0.103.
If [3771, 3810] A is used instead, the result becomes 0.037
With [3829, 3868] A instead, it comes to 0.056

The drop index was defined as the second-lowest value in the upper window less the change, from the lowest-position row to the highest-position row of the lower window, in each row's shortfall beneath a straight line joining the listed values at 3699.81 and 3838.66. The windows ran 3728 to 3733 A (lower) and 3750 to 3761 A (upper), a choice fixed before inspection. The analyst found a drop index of 0.72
